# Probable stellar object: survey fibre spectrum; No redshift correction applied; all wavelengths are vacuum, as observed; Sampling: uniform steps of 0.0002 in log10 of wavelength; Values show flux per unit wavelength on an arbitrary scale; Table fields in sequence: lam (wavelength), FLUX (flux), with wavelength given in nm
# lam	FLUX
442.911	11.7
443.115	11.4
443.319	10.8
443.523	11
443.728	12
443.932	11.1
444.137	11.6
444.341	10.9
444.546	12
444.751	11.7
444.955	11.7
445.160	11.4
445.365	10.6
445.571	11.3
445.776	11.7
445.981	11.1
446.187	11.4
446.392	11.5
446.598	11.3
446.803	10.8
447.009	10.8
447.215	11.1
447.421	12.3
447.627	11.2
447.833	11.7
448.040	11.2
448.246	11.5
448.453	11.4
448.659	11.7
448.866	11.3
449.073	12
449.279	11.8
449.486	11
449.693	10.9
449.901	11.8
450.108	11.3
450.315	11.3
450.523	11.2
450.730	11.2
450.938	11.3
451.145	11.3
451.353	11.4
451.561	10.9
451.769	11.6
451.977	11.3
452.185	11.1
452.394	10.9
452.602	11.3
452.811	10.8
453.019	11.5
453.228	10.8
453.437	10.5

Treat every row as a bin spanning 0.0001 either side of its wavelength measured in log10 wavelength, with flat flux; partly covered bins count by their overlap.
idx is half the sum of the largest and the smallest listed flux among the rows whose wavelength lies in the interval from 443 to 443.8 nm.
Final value 11.4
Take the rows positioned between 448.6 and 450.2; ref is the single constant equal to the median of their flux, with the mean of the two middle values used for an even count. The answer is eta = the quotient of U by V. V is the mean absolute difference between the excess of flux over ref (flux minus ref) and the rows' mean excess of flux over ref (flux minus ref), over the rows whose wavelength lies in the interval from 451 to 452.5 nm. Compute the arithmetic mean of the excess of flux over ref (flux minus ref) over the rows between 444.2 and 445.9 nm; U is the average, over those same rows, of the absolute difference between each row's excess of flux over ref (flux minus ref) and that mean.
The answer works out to 1.7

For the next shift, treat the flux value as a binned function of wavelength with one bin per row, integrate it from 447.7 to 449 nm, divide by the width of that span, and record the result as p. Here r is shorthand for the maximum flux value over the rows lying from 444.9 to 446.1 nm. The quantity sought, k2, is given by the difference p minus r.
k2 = -0.2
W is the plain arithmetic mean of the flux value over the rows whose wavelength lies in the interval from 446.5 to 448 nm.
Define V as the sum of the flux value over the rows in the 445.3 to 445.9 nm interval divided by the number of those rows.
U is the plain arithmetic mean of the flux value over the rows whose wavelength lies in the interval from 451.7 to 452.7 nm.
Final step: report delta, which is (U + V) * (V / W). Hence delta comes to 22.2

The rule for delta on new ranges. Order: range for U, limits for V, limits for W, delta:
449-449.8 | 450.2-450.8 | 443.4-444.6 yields 22.3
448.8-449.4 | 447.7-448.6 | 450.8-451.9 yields 23.5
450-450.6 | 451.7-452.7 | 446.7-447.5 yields 22.5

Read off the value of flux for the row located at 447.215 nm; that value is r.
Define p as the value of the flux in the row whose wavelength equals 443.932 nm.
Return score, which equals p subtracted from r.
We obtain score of 0.0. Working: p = 11.1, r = 11.1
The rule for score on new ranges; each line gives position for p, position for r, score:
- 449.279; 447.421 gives 0.5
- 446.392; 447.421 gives 0.8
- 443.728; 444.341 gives -1.1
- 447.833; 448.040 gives -0.5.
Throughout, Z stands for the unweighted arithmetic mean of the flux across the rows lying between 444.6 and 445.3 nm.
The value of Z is 11.60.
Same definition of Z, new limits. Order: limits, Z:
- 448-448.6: 11.37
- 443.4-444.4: 11.32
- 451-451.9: 11.30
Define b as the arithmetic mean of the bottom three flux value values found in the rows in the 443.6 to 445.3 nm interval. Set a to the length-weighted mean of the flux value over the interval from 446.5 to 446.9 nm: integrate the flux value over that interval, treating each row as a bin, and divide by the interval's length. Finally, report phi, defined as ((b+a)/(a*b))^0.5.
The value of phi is 0.424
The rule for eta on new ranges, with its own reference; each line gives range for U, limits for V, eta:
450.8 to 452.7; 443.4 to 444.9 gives 0.4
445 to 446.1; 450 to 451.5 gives 6.0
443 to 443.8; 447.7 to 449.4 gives 1.8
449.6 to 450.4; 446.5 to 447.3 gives 1.2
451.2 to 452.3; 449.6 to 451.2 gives 1.5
